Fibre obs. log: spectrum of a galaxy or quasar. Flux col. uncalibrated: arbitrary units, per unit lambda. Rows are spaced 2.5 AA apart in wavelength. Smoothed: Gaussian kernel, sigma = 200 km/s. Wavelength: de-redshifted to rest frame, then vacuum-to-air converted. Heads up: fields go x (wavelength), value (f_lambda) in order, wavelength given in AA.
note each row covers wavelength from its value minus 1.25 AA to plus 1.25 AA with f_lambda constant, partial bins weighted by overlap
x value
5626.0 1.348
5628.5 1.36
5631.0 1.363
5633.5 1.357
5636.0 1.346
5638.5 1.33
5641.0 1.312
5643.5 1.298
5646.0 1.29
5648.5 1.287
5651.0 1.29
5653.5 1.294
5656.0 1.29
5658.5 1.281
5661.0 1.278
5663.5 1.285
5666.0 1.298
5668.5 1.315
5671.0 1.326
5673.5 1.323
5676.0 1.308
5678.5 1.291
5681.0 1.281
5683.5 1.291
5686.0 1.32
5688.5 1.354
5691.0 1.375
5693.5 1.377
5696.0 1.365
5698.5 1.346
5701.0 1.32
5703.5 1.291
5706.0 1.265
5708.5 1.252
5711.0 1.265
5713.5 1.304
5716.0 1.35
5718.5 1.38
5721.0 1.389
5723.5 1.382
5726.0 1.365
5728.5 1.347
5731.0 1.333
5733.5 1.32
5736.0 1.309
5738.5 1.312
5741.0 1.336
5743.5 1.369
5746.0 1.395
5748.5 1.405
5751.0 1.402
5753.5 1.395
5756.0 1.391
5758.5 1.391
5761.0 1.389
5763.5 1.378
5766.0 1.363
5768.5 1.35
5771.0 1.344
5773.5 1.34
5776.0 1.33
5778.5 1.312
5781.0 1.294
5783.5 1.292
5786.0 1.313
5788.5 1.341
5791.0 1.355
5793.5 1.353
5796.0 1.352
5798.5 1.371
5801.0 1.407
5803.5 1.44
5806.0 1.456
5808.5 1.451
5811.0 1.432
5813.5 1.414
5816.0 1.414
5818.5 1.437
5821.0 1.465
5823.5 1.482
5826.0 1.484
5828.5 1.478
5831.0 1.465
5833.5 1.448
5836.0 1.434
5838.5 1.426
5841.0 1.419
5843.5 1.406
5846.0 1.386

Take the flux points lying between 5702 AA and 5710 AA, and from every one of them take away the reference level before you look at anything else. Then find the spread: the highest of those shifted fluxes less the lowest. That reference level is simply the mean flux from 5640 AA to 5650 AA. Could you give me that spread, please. 0.039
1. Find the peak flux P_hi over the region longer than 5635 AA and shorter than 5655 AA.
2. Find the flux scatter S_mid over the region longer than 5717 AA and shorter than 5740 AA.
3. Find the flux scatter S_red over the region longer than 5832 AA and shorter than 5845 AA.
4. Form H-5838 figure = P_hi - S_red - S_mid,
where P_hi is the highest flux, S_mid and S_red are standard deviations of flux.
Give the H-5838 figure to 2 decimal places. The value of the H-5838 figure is 1.30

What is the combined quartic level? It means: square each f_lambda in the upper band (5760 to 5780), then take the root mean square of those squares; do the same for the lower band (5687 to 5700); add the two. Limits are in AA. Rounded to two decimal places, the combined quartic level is 3.69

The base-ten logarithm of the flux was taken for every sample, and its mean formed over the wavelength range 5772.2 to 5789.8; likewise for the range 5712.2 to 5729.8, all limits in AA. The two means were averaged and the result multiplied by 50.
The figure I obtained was 6.32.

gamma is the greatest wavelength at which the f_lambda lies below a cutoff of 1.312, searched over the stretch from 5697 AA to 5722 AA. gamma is 5713.5 AA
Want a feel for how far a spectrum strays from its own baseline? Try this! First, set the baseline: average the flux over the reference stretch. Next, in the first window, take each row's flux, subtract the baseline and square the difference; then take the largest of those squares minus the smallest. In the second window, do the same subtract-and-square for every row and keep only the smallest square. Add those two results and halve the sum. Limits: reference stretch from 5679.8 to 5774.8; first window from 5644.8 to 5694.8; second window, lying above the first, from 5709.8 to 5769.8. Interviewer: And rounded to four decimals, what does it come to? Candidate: 0.0023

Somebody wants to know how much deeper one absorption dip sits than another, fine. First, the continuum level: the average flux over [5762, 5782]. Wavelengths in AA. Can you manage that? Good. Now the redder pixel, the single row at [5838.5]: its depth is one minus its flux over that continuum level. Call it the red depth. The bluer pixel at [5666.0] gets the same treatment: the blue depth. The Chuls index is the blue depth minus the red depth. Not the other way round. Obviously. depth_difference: 0.10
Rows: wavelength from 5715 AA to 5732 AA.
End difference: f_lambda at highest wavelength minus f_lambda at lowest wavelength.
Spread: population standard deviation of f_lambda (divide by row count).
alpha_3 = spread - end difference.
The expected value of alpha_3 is 0.04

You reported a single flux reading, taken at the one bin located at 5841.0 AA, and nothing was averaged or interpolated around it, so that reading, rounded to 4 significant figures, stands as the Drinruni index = 1.419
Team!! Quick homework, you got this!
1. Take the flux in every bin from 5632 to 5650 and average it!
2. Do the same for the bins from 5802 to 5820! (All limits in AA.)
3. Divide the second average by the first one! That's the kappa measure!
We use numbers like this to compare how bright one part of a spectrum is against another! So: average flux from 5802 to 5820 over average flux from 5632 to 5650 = 1.09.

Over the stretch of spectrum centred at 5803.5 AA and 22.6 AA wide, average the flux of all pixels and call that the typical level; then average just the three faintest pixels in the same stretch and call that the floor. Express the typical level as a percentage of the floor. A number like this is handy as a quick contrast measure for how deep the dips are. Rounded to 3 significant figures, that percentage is 104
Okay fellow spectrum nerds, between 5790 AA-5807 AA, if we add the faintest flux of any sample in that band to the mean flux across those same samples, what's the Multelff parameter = 2.74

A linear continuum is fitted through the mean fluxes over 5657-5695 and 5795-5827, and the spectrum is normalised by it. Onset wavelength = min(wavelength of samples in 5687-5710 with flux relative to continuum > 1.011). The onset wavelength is 5688.5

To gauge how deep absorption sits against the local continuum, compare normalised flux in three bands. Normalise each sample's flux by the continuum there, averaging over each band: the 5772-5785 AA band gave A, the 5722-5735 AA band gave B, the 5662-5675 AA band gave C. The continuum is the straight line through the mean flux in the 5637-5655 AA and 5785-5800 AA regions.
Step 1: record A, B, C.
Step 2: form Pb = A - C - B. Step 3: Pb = -1.04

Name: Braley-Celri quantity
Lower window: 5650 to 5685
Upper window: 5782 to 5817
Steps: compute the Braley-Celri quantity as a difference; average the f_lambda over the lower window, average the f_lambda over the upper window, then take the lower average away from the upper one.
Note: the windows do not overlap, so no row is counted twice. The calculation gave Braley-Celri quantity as 0.09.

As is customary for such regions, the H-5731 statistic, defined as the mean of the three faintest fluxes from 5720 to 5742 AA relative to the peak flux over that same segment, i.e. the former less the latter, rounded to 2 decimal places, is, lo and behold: -0.08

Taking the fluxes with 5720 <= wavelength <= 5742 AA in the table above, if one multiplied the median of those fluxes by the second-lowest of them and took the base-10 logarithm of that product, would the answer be 0.244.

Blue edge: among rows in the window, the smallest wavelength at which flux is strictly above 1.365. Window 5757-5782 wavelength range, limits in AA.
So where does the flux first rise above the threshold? 5758.5 AA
